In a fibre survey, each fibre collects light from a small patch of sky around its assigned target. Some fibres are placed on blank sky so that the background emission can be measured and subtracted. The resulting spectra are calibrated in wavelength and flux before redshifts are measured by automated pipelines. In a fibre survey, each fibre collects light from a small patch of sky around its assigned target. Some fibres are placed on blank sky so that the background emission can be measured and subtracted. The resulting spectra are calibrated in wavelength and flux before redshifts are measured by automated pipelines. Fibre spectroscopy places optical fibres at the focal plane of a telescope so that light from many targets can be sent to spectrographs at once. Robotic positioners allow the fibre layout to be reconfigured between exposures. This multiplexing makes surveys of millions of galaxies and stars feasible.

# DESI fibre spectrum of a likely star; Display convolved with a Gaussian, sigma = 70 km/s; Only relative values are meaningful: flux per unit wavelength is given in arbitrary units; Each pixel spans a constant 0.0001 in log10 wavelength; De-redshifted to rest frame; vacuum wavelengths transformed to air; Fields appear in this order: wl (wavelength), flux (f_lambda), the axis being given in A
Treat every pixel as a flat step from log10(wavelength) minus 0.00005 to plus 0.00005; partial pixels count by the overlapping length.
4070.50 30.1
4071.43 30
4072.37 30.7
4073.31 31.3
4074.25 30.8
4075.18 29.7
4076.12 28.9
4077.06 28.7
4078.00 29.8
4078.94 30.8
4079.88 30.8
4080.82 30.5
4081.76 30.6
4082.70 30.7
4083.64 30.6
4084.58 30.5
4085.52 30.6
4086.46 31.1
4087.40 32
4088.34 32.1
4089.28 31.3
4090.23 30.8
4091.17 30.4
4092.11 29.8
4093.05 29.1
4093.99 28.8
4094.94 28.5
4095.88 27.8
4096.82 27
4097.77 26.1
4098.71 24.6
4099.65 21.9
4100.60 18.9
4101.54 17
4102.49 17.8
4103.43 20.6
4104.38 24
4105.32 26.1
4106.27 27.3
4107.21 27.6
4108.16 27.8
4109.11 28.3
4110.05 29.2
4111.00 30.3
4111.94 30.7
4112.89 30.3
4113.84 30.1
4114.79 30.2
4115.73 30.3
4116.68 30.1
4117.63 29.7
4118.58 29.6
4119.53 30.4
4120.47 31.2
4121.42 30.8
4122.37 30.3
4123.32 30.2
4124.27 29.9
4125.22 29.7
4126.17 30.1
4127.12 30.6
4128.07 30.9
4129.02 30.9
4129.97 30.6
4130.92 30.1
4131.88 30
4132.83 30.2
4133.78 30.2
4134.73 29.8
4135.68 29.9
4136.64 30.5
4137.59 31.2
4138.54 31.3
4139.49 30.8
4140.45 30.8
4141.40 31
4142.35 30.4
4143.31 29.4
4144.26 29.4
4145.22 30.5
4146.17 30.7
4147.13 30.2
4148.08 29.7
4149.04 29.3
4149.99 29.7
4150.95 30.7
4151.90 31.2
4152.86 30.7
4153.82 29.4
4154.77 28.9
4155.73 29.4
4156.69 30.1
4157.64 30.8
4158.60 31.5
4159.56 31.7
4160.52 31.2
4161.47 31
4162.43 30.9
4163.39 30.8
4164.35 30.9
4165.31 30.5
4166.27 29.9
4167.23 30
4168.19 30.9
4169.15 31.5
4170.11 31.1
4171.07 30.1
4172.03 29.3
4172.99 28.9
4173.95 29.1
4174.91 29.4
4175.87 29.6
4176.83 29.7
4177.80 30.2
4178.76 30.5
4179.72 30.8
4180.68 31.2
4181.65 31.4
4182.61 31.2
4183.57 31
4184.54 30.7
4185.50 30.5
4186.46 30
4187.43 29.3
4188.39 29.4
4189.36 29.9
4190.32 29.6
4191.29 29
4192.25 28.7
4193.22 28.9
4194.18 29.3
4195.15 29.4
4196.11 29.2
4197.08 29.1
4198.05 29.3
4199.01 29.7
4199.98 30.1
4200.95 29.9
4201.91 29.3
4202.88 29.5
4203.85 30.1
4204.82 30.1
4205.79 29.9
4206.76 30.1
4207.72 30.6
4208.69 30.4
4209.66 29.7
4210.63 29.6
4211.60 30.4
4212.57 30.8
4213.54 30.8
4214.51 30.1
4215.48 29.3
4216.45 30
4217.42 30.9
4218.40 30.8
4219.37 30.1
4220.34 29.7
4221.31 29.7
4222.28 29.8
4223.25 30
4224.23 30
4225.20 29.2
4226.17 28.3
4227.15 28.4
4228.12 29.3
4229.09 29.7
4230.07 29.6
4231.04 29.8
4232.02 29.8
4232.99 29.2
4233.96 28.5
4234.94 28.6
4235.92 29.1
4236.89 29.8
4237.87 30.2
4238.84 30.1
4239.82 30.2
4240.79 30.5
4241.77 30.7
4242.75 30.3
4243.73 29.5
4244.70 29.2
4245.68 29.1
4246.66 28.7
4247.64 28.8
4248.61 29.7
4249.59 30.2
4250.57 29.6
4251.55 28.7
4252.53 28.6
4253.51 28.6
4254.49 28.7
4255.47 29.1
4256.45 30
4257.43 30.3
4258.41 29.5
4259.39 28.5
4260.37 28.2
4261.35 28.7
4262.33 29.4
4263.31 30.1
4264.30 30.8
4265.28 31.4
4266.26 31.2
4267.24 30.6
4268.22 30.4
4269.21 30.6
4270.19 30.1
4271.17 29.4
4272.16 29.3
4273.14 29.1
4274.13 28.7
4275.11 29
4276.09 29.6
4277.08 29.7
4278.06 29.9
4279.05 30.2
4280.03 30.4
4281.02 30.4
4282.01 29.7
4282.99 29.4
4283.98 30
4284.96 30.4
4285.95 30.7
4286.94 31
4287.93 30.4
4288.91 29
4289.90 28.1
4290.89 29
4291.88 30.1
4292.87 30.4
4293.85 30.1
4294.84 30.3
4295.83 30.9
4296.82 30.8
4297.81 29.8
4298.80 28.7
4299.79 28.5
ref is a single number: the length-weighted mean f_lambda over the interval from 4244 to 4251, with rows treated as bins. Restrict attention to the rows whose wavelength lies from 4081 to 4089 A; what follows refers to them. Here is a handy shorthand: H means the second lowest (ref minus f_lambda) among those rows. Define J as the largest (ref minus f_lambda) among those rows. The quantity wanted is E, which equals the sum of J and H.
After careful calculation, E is -3.8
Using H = -2.6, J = -1.1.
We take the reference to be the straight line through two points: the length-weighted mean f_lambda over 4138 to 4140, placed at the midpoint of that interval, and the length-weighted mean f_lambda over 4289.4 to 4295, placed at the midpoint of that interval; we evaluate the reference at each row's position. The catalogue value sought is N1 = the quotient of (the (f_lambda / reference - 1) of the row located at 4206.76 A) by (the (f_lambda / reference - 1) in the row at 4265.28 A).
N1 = -0.2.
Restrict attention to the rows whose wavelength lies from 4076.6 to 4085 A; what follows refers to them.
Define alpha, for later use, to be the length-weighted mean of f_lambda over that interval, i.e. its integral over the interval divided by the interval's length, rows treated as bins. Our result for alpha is 30.3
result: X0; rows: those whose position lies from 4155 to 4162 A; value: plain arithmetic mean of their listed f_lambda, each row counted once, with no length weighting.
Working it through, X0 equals 30.8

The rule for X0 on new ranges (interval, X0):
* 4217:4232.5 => 29.7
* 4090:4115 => 26.7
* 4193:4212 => 29.7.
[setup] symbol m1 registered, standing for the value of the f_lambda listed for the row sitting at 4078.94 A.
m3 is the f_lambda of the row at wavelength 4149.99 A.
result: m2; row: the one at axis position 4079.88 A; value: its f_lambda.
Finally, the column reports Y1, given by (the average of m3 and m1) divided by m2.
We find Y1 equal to 0.98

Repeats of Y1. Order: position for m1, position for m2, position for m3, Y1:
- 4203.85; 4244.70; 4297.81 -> 1.03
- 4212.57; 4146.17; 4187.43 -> 0.98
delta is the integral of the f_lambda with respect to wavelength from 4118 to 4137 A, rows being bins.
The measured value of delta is 575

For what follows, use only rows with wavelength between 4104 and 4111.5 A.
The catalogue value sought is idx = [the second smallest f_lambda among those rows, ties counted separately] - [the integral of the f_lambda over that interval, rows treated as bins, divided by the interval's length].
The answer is -1.6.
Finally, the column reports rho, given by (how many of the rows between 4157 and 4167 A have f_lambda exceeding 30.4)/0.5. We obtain 18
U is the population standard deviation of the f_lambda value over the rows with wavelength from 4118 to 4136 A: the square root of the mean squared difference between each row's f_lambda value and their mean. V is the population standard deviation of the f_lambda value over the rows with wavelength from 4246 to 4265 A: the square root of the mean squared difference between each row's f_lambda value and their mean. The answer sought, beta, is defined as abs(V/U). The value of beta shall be 1.7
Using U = 0.43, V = 0.73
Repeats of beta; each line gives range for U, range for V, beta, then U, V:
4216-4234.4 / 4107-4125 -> 1.4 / 0.68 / 0.95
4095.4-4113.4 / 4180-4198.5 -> 0.2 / 4.17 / 0.85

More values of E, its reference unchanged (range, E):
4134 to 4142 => -2.3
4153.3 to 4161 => -1.7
